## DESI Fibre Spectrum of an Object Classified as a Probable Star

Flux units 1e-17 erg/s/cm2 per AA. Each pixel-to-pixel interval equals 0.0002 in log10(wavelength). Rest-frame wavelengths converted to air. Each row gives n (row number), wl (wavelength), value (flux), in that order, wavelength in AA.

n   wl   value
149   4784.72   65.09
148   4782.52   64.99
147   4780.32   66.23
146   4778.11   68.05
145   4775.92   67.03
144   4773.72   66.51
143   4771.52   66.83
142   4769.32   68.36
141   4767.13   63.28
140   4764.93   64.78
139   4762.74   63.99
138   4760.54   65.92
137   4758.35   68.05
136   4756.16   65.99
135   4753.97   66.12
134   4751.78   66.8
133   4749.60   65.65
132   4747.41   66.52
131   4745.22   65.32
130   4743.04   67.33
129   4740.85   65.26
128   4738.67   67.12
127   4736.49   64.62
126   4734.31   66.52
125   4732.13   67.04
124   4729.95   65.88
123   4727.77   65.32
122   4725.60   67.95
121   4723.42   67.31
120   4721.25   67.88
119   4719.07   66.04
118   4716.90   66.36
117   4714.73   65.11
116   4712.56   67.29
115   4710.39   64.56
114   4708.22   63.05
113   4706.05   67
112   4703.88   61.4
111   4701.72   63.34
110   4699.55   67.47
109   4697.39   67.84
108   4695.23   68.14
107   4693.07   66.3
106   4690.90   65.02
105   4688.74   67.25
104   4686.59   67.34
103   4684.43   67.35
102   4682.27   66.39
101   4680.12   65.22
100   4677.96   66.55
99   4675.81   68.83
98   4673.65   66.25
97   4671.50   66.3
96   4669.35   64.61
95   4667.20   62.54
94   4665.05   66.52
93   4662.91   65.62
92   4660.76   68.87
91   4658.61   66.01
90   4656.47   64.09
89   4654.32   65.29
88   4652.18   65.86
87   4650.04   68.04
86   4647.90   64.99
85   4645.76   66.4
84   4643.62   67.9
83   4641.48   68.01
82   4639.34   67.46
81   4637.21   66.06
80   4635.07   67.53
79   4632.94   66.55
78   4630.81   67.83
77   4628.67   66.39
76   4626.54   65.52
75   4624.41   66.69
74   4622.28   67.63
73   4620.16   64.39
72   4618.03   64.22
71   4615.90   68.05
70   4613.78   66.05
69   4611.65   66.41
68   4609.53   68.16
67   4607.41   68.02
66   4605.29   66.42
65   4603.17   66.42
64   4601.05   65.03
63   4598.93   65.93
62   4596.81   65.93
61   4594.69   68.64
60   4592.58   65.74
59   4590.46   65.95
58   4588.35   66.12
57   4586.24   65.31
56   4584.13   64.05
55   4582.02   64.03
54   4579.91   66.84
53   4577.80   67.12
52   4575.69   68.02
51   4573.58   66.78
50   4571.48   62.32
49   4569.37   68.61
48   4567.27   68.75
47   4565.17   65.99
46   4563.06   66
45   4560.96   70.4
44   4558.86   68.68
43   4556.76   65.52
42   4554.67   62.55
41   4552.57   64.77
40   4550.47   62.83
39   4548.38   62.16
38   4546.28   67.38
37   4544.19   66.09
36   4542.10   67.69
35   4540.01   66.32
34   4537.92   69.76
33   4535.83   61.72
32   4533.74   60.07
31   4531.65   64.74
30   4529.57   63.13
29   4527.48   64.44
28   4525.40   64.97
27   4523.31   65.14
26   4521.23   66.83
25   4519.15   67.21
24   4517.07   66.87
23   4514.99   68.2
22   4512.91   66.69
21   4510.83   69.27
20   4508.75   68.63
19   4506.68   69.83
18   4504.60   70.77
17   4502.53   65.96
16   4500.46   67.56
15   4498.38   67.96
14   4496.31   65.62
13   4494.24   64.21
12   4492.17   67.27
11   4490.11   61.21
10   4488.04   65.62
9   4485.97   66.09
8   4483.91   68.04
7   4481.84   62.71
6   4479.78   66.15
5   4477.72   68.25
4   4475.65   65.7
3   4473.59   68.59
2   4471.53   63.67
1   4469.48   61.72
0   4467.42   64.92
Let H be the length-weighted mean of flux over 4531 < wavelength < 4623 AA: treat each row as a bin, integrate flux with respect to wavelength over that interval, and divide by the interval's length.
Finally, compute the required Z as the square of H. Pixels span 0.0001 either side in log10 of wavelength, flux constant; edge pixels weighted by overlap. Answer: 4355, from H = 66.0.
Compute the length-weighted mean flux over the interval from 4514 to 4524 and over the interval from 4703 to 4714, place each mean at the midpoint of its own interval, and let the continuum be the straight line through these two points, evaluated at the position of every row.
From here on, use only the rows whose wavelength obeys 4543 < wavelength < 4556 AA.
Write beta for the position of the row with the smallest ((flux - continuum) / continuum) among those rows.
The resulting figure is 4548.38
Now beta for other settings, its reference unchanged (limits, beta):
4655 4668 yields 4667.20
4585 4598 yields 4586.24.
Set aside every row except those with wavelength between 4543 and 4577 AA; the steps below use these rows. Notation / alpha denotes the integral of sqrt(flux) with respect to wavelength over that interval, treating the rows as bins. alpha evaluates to 276.3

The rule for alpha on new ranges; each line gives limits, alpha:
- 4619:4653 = 277.7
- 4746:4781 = 284.8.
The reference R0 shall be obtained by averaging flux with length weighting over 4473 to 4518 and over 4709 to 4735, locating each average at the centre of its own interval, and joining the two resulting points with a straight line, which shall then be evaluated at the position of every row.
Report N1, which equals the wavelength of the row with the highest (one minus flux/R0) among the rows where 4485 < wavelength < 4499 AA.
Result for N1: 4490.11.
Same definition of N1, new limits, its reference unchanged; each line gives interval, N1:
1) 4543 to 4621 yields 4548.38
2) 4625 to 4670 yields 4667.20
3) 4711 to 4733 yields 4714.73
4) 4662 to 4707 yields 4703.88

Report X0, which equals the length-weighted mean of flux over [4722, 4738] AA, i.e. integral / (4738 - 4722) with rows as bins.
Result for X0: 66.5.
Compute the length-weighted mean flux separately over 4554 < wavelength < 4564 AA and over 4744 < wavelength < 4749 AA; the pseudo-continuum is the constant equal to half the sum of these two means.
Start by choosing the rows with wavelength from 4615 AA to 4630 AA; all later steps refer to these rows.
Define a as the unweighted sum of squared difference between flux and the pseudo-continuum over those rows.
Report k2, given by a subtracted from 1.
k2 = -12.8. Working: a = 14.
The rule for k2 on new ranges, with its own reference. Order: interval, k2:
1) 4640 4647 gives -4.0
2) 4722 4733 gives -4.2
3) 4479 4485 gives -15.2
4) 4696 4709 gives -47.7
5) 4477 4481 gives -2.6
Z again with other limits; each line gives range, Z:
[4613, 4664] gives 4421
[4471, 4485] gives 4387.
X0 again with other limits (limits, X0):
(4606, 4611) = 67.9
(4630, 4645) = 67.3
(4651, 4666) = 66.1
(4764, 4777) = 66.1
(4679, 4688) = 66.6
